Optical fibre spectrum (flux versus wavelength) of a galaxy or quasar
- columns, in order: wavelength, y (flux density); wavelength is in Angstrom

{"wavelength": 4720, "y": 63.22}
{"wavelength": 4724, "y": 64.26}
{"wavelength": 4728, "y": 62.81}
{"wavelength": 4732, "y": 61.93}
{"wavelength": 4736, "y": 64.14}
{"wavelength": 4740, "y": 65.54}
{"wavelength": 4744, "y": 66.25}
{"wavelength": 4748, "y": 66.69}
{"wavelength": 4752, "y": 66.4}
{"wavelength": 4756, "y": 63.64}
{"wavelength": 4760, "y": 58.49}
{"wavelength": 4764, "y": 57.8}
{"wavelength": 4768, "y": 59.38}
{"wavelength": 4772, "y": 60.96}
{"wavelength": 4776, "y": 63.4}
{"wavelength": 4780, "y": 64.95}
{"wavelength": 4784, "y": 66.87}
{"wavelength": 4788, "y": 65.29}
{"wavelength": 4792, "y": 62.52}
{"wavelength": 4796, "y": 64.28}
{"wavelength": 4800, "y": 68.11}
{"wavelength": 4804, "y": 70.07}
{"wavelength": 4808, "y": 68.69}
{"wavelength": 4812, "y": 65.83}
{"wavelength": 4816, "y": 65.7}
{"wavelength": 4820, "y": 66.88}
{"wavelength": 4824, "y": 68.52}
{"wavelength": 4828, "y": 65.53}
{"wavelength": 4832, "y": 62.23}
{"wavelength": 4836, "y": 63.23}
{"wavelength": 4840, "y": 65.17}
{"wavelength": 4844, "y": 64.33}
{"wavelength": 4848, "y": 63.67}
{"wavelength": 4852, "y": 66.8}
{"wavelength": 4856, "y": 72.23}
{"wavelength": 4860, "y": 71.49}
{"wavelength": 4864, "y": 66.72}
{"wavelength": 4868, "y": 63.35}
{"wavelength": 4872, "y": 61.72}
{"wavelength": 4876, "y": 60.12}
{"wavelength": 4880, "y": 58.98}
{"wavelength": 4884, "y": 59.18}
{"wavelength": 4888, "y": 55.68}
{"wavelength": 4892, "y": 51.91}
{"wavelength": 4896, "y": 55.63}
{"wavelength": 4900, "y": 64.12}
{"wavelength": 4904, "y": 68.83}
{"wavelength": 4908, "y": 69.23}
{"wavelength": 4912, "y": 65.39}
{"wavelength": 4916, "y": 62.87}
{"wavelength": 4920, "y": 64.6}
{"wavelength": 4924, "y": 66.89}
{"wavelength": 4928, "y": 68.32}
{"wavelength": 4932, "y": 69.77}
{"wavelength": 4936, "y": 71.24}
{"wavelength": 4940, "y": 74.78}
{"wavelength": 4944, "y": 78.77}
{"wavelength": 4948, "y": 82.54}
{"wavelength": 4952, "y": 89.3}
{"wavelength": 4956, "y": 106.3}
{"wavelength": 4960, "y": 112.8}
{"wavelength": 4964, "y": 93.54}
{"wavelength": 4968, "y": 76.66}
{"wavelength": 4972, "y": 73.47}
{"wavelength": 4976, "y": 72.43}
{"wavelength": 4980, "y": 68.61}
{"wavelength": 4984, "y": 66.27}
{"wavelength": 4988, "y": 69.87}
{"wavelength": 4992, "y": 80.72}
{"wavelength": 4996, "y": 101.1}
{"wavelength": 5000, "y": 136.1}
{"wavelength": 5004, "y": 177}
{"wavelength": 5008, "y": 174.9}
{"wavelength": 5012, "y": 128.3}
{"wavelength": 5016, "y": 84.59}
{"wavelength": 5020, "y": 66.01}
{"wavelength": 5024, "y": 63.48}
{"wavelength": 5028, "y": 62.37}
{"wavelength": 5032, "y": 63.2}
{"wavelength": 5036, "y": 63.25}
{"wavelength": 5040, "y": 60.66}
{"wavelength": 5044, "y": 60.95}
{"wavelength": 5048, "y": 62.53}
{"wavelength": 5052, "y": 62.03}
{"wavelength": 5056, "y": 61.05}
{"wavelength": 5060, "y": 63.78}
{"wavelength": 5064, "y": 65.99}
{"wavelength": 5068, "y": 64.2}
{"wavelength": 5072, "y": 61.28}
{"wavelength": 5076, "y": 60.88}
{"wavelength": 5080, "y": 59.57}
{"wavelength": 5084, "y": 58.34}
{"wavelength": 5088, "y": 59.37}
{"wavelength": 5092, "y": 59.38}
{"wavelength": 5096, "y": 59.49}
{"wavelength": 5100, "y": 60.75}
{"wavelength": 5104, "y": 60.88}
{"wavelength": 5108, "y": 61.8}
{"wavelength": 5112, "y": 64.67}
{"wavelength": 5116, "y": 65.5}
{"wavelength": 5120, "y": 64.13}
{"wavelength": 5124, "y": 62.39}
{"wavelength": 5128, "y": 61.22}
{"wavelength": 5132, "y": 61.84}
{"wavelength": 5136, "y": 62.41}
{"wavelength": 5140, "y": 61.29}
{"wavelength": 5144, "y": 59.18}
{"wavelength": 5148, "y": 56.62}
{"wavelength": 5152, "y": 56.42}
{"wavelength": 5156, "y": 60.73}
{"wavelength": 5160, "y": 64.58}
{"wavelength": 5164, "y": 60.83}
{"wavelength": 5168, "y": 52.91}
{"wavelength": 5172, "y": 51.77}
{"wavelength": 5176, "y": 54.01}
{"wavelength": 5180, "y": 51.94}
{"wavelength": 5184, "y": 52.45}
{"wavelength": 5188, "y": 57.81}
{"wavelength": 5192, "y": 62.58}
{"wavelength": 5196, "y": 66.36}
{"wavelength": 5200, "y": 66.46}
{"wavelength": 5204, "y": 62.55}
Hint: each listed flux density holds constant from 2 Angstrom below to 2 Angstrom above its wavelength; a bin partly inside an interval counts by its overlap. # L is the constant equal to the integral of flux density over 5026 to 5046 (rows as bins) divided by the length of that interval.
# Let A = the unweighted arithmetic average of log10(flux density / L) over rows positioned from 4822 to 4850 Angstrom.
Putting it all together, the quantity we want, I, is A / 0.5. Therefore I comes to 0.04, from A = 0.018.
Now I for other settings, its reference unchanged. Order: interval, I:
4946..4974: 0.32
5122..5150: -0.02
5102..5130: 0.01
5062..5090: -0.01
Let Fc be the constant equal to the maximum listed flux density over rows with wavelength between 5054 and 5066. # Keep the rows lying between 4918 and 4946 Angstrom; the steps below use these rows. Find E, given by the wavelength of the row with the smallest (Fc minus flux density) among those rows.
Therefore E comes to 4944 Angstrom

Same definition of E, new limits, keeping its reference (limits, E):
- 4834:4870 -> 4856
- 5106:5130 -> 5116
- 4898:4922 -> 4908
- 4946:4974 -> 4960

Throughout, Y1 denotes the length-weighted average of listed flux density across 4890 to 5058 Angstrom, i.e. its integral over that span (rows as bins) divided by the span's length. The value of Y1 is 80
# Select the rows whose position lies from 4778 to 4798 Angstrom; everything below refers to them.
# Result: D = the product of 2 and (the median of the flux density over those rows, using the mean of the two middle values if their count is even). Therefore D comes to 130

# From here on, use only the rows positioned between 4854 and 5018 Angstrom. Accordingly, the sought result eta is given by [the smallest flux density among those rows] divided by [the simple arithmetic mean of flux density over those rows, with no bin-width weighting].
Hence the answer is 0.65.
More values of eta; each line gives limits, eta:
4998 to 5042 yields 0.62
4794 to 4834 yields 0.93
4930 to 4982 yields 0.83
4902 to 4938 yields 0.93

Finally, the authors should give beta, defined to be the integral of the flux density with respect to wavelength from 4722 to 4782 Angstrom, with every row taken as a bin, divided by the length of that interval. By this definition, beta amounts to 63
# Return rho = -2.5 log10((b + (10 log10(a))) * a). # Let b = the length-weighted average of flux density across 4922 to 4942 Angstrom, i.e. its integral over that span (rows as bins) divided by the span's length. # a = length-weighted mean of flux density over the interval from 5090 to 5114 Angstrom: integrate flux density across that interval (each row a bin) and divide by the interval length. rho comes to -9.33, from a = 61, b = 70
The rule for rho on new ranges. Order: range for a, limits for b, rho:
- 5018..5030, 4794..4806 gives -9.35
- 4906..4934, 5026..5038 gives -9.33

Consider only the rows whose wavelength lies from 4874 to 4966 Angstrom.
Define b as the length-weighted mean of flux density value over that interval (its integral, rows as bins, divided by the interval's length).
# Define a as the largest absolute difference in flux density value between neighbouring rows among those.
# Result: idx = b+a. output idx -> 91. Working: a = 19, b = 72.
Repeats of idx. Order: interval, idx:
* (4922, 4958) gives 96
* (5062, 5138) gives 65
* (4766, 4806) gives 68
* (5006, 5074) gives 121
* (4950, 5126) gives 124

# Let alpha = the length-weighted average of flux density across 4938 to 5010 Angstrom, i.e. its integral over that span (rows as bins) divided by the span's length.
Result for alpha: 96.4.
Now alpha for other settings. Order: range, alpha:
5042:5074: 62.7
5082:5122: 61.4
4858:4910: 62.1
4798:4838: 66.5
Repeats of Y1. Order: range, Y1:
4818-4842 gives 65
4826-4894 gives 63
